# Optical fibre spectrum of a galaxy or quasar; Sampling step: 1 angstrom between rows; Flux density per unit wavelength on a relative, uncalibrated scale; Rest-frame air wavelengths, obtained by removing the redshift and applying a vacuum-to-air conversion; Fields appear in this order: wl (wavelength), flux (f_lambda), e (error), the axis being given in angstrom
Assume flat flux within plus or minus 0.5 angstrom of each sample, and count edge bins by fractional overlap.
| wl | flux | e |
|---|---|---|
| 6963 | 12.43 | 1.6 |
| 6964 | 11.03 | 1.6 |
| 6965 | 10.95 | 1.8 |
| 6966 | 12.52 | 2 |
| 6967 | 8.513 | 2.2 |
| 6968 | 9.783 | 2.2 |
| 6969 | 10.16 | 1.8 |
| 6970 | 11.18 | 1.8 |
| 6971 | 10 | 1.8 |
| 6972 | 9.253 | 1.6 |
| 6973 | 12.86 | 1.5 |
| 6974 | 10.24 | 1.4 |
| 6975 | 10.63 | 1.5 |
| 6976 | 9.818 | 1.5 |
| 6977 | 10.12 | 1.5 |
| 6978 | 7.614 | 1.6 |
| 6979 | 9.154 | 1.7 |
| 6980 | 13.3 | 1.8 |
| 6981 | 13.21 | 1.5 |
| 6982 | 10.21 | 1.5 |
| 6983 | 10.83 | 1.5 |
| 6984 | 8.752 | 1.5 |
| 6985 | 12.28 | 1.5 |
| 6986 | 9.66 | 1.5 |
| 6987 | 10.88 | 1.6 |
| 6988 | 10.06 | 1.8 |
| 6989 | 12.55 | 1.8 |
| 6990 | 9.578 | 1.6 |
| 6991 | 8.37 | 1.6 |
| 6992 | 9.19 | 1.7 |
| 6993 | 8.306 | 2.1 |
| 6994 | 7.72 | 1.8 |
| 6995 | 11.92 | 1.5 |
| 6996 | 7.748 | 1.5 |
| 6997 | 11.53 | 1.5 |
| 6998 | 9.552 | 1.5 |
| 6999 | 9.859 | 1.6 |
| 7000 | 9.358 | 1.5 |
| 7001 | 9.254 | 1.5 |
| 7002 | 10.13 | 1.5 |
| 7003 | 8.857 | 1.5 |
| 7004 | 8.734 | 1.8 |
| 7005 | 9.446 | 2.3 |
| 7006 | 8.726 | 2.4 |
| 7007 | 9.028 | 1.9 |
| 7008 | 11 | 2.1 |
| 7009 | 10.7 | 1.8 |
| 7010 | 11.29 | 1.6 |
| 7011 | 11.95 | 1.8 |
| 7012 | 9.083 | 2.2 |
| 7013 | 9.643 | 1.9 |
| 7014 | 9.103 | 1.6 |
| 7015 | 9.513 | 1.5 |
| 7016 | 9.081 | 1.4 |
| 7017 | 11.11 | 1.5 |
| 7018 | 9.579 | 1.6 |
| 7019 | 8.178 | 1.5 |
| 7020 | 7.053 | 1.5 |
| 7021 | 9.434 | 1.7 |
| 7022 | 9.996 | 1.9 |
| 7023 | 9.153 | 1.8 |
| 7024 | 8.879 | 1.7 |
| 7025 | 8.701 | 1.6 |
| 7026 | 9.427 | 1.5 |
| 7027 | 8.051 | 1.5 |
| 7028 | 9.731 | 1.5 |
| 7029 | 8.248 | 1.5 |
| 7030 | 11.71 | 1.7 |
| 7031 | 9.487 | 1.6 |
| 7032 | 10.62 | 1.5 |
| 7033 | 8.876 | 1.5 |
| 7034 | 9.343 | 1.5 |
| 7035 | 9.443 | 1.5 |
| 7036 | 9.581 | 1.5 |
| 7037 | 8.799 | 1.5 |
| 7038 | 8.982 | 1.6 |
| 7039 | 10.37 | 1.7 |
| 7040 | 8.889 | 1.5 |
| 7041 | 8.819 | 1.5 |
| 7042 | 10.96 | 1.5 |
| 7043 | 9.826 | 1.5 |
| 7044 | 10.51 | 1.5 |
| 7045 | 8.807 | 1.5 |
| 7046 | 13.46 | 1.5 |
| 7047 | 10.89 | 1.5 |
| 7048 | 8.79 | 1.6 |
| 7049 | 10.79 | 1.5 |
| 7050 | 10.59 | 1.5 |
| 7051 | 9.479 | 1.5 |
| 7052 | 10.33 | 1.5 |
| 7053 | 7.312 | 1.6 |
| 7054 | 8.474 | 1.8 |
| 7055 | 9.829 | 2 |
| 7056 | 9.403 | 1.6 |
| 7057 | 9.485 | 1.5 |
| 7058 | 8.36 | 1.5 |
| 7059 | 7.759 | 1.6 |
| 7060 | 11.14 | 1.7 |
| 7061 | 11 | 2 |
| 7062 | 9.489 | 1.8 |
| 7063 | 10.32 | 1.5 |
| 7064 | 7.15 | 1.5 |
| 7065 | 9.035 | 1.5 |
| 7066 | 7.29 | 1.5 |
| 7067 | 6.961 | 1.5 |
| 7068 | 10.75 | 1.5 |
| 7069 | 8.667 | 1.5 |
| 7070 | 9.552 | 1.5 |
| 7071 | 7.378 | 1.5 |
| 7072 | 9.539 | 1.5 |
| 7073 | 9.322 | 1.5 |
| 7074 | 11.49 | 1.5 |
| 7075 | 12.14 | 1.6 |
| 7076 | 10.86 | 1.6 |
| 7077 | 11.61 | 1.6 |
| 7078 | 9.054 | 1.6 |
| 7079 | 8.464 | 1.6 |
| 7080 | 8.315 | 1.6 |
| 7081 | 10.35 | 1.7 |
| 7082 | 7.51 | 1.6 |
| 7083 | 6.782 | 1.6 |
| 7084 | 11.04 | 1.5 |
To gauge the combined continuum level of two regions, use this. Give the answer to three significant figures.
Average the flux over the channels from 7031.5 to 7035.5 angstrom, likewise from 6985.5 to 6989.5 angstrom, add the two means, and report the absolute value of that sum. 20.4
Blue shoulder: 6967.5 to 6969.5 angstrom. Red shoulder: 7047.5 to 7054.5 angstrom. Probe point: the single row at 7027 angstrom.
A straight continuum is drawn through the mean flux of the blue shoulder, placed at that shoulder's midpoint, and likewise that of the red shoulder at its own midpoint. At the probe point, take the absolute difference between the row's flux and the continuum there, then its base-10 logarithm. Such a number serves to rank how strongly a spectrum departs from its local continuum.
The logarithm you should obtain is 0.18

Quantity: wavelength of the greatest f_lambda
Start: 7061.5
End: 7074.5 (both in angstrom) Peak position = 7074 angstrom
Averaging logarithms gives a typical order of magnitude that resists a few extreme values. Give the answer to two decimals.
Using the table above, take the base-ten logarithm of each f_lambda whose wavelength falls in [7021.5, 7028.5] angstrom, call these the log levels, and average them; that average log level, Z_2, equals 0.96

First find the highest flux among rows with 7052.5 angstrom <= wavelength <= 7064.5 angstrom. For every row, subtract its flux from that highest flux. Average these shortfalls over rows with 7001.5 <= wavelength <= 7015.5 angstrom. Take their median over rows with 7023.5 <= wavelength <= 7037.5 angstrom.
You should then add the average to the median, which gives 3.1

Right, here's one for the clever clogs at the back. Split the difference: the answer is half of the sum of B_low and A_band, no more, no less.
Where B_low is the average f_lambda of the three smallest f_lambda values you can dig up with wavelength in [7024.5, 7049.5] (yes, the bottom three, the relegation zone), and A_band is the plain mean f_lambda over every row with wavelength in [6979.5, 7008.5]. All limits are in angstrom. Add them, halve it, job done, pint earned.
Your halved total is 9.17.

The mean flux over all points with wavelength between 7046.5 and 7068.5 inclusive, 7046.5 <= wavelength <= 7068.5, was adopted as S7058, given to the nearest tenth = 9.3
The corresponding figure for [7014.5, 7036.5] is 9.3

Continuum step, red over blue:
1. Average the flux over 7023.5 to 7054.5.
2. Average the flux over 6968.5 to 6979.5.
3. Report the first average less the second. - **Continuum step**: -0.48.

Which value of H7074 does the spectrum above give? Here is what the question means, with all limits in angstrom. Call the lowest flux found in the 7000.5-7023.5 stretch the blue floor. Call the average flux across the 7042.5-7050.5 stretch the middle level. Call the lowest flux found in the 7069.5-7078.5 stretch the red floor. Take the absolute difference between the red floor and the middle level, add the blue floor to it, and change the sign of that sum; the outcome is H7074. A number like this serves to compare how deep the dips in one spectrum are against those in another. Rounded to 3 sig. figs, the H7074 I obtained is -10.1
